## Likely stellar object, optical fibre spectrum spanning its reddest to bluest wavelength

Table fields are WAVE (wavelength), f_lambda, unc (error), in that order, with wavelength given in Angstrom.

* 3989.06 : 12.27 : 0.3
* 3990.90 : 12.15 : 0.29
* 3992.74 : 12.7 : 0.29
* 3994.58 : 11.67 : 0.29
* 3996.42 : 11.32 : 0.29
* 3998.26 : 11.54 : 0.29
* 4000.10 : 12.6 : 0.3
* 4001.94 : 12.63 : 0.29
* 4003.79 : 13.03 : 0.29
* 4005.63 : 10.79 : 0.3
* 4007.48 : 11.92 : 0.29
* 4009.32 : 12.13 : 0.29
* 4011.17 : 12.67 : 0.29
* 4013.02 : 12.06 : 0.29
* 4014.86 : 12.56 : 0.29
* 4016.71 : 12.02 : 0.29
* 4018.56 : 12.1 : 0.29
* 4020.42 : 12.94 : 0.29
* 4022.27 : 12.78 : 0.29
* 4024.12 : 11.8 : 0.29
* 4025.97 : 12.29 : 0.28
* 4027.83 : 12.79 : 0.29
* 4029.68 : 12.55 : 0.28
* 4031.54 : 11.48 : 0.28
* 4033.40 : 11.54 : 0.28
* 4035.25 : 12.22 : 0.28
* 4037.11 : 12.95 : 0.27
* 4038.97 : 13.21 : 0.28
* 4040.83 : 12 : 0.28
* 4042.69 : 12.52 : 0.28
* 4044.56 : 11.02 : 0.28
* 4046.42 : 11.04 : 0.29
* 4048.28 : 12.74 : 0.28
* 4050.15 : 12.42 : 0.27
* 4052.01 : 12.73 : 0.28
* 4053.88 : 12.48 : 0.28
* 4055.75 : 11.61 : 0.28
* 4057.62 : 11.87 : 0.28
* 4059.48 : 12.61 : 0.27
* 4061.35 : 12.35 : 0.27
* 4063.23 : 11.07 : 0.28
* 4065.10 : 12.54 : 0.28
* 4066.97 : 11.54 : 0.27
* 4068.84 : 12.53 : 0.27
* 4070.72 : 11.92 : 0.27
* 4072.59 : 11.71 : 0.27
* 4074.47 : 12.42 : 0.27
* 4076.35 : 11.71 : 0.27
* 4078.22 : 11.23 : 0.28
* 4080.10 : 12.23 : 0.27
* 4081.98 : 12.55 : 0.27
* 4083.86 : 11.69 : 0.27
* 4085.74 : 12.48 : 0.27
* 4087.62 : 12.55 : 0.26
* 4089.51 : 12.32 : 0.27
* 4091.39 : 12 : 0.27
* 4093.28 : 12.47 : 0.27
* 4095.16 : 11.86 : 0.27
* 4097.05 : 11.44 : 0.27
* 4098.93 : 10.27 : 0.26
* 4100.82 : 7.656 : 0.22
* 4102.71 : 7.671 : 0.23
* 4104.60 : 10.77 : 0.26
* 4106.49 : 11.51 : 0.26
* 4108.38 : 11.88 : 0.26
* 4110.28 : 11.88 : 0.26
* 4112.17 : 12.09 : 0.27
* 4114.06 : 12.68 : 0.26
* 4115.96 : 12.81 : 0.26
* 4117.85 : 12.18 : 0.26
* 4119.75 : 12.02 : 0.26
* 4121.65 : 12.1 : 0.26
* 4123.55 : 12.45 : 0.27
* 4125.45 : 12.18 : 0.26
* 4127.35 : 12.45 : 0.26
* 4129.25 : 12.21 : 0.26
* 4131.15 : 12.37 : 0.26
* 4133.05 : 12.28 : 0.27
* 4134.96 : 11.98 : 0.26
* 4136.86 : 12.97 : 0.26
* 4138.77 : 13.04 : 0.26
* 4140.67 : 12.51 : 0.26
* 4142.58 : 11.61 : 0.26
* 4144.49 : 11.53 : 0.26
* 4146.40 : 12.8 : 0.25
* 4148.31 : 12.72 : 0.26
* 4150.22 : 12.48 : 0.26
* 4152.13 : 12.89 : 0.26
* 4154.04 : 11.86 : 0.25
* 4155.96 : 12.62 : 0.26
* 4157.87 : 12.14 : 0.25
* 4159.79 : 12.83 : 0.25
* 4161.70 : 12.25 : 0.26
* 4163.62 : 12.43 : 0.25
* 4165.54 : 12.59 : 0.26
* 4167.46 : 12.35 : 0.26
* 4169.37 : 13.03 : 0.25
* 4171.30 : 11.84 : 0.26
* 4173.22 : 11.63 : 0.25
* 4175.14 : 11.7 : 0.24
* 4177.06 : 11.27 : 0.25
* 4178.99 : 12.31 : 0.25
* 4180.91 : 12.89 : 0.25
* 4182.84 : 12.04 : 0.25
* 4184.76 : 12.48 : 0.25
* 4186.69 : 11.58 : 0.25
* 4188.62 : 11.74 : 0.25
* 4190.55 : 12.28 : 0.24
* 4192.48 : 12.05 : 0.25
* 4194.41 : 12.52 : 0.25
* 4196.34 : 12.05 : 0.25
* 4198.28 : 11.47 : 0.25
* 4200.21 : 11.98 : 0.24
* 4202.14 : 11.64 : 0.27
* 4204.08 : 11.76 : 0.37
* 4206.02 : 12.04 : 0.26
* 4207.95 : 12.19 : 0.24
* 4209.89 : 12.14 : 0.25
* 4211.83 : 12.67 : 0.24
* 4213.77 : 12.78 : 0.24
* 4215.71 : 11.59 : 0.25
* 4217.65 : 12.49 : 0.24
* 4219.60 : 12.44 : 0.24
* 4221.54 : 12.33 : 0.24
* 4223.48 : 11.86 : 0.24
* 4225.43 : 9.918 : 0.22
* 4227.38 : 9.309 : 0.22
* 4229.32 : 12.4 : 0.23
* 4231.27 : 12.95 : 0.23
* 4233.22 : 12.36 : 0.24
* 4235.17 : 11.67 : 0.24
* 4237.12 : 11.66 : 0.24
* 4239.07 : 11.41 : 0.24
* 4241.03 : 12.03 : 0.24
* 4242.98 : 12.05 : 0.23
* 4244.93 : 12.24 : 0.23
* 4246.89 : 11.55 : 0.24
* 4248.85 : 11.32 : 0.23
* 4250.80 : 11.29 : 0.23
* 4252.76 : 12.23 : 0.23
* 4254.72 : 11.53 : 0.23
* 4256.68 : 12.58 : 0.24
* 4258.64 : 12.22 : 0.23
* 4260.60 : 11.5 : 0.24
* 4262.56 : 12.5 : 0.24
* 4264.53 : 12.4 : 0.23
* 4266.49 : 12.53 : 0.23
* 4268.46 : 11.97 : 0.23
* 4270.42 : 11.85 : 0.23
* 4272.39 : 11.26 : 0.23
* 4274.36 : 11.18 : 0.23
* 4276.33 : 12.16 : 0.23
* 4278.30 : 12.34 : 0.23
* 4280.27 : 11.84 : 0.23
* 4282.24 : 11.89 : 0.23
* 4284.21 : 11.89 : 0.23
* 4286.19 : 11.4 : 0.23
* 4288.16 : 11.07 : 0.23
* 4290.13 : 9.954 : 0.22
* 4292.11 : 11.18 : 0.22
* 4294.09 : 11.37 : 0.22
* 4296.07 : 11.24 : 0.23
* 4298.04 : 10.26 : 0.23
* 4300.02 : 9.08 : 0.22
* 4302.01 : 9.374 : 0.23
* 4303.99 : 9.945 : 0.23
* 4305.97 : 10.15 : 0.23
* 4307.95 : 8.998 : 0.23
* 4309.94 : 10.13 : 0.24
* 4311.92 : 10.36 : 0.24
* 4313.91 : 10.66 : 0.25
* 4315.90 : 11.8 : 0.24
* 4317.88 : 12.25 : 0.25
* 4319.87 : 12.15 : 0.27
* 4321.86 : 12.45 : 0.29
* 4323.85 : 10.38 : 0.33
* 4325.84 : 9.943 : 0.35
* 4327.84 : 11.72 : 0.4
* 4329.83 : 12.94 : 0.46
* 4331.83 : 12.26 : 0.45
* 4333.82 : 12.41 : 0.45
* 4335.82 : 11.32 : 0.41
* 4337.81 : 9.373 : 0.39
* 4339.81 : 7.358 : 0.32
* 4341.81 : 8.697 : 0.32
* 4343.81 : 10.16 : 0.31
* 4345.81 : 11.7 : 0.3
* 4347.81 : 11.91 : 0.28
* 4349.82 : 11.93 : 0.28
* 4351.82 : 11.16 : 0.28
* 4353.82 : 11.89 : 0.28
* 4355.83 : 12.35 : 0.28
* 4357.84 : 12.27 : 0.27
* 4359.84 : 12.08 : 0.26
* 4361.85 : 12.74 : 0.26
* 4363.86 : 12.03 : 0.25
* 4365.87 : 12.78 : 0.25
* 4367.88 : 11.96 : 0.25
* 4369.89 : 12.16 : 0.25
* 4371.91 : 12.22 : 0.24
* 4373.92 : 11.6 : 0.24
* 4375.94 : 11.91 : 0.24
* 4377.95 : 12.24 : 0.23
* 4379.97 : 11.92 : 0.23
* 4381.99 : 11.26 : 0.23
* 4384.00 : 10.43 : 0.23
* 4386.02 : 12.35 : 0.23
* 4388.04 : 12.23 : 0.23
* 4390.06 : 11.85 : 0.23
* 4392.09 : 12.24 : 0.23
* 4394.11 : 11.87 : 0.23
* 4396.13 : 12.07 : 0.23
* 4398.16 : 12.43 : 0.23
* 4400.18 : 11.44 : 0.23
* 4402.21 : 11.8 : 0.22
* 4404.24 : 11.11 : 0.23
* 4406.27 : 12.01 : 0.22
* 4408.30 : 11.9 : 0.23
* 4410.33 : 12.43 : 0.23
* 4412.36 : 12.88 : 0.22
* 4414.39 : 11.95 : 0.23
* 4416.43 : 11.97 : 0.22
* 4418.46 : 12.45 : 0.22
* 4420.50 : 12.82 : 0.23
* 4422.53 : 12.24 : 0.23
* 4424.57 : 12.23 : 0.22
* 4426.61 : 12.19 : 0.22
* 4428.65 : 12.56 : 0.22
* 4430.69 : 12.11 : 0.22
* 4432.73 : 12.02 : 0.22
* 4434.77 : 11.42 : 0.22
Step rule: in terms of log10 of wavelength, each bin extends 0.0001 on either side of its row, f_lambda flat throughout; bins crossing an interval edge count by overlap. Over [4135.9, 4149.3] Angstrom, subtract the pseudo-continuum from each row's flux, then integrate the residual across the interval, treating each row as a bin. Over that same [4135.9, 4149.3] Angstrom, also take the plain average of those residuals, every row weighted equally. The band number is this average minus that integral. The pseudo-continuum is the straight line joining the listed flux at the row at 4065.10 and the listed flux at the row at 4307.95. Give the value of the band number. -13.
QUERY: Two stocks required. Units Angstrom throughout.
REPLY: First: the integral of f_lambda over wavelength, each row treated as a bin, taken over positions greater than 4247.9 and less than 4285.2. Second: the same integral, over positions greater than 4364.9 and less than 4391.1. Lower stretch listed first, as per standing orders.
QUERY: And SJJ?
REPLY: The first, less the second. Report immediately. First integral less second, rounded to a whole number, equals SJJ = 133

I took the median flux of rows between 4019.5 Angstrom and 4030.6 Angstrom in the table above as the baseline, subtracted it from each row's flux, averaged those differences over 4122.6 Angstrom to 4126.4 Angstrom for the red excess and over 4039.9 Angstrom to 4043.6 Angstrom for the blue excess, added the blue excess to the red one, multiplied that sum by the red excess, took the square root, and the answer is 0.5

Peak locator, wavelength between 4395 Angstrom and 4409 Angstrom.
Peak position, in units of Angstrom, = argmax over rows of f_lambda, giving 4398.16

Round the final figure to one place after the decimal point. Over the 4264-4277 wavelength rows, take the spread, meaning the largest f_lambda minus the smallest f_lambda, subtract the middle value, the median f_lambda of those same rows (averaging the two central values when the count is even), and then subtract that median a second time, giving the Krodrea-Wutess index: -22.6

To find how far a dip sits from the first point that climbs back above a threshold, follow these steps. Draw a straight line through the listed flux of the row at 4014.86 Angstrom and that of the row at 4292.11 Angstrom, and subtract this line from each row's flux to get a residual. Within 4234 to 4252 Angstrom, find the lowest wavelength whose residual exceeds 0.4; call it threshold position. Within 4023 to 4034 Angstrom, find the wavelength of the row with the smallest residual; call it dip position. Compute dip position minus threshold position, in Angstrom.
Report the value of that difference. -209.5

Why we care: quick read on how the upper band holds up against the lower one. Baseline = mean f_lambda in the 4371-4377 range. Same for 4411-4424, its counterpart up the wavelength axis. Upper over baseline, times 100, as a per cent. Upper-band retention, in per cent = 104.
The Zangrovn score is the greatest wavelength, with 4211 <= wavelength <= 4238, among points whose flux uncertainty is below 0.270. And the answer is 4237.12 Angstrom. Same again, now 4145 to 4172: 4171.30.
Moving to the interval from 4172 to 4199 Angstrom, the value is 4198.28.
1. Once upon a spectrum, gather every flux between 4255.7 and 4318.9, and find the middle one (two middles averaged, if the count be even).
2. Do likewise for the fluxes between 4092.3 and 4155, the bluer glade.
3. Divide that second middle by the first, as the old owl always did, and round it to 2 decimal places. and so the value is 1.07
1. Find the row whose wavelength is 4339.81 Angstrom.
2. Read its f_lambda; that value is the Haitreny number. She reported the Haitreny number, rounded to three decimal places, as 7.358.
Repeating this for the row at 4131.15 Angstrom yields 12.370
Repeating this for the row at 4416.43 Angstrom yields 11.970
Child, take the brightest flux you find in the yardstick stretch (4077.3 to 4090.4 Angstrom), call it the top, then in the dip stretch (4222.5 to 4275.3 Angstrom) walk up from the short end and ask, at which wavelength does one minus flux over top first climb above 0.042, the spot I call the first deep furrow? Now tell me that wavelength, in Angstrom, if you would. 4223.48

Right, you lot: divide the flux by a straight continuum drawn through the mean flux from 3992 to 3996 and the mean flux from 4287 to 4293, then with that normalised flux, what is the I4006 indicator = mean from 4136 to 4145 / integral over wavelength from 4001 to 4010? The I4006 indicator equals 0.12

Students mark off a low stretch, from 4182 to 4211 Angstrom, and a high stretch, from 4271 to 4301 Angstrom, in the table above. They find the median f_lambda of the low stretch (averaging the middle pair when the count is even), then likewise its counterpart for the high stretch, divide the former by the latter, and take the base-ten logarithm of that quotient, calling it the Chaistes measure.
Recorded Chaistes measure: 0.029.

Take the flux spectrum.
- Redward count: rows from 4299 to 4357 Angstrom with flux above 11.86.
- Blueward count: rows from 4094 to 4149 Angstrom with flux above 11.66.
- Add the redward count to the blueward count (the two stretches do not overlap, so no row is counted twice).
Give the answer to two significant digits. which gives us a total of 31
